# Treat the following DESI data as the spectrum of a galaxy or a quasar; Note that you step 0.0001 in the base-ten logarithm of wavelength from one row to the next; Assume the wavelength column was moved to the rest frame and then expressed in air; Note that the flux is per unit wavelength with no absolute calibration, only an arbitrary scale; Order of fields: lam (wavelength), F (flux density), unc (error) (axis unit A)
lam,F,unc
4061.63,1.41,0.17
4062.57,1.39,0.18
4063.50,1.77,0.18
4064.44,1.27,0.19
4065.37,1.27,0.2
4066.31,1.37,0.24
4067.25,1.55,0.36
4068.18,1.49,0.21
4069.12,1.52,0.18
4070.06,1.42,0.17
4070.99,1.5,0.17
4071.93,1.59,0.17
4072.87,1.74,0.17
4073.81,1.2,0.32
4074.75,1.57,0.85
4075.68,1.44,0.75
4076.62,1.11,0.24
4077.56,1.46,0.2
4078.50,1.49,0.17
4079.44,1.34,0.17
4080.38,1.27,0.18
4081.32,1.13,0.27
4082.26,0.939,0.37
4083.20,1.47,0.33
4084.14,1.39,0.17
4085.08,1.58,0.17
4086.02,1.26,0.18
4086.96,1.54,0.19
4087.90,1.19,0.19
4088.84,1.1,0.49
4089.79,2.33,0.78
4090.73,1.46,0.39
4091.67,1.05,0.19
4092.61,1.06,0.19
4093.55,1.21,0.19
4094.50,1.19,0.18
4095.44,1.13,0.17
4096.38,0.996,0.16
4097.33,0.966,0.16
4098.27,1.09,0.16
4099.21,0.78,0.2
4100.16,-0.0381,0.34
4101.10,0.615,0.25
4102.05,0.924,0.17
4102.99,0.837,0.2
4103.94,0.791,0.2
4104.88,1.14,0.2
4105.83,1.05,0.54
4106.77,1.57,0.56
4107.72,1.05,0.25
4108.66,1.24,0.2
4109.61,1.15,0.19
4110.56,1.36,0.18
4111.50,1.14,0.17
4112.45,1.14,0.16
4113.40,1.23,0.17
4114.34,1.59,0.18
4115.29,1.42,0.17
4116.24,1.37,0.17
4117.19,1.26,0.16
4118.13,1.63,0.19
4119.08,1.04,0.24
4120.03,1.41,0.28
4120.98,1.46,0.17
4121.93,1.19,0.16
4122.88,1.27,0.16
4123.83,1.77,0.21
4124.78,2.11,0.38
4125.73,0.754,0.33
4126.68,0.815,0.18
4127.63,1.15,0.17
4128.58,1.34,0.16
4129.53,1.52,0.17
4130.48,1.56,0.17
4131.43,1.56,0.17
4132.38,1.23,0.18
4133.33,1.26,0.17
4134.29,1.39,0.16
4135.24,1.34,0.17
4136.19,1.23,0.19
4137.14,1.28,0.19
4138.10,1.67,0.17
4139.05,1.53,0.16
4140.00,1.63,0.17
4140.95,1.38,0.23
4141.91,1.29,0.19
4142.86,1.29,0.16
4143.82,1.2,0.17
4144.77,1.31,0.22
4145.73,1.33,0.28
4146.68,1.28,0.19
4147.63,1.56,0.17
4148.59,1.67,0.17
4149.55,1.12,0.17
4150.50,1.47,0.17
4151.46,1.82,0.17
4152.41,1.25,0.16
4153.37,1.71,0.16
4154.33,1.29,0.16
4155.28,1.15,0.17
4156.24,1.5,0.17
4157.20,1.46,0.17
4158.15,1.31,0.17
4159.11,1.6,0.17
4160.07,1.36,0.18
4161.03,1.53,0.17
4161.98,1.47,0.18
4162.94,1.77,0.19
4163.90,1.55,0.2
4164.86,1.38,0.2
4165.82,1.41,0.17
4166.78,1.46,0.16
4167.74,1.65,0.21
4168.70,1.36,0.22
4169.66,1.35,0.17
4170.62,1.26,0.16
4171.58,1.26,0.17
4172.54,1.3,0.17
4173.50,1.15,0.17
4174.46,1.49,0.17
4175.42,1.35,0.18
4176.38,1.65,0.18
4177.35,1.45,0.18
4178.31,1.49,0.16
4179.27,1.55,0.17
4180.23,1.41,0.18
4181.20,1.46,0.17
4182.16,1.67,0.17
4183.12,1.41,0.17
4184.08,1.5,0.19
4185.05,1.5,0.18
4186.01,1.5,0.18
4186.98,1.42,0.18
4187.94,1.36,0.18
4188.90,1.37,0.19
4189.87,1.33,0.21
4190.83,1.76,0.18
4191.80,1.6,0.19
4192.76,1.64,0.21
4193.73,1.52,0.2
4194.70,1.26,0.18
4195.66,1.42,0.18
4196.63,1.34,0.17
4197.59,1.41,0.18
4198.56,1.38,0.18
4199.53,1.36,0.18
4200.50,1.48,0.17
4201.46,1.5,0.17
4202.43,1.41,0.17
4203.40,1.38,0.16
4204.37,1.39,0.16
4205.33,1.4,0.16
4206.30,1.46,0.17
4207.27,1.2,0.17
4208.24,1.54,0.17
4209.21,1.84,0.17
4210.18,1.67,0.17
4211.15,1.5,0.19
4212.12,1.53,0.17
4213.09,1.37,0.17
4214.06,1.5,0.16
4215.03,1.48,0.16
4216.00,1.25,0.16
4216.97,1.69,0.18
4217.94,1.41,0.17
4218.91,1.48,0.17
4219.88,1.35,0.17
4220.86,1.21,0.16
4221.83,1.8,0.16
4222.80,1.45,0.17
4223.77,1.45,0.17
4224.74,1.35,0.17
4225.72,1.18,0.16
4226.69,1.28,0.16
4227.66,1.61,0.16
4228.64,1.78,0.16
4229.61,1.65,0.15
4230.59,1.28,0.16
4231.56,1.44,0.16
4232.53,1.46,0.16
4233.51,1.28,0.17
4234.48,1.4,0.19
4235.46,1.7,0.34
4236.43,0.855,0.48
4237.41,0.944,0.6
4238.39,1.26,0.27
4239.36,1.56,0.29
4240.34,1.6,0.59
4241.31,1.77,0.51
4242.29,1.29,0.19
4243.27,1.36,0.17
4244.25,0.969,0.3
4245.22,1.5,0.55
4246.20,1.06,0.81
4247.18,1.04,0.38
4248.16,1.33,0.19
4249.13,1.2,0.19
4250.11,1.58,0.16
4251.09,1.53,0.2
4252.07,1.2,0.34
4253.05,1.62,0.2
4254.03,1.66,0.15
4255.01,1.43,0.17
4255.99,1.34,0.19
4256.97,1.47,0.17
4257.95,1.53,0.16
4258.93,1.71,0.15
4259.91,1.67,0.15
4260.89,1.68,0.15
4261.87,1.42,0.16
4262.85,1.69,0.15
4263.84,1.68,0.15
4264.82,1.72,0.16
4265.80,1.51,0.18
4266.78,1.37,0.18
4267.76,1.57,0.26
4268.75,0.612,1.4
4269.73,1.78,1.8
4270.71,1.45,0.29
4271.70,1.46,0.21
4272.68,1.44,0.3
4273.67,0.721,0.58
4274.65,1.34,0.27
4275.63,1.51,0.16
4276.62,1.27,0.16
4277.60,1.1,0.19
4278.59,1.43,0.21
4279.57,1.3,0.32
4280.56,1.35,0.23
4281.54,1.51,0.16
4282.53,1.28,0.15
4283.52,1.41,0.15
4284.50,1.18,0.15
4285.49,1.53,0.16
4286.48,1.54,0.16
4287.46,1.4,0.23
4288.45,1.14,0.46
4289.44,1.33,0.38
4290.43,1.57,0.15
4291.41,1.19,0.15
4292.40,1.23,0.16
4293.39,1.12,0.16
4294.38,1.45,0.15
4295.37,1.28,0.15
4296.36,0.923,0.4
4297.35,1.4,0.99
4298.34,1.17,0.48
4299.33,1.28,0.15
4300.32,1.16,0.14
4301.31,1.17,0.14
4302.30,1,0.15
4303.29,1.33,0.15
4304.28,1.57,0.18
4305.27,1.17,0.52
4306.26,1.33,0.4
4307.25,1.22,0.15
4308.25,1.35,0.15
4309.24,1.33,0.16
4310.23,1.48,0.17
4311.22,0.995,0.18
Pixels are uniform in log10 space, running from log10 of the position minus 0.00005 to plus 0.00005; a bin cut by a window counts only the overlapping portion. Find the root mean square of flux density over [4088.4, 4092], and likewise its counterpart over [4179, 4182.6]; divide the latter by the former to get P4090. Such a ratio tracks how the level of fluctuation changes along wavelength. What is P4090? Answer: 0.97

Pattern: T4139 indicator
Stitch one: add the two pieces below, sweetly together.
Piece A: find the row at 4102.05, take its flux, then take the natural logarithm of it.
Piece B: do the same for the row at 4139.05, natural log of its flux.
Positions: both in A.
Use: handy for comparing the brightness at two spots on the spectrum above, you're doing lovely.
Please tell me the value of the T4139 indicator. 0.35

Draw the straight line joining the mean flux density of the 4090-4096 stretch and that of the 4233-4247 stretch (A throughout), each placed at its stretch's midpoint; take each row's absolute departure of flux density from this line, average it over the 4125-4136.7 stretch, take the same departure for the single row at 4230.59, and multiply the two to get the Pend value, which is 0.007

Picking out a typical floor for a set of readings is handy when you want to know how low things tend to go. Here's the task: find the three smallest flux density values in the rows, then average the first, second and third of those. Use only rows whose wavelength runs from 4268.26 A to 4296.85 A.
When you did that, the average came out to 0.8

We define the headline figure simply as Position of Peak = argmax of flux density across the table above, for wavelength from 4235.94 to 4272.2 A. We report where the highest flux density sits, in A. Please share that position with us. 4269.73 A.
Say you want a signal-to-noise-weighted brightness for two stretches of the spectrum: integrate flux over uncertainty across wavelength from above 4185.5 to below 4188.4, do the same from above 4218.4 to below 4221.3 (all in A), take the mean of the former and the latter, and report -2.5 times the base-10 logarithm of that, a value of -3.41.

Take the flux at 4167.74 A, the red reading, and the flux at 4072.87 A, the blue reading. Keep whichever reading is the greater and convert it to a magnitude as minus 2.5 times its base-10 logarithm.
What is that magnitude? -0.60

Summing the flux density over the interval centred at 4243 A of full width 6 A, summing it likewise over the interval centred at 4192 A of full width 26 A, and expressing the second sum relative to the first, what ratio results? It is 4.6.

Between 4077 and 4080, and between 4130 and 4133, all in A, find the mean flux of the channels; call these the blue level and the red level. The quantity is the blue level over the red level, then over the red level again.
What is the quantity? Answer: 0.68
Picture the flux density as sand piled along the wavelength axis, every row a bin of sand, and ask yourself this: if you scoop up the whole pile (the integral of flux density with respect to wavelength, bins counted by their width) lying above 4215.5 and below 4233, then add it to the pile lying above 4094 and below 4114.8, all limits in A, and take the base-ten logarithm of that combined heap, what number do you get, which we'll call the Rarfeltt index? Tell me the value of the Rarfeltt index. 1.67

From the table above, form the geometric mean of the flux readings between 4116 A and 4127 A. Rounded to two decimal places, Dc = 1.29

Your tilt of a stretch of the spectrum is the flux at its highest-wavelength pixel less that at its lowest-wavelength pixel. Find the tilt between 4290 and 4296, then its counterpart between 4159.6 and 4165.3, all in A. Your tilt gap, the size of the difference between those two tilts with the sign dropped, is 0.3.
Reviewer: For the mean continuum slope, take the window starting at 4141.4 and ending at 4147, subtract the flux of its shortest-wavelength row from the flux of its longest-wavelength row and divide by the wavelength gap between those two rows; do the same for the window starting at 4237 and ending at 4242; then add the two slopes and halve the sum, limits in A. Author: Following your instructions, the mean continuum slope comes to 0.10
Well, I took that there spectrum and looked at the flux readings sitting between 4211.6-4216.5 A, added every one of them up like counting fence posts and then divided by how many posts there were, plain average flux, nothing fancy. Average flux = 1.43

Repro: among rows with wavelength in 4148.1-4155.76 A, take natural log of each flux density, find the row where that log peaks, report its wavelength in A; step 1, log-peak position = 4151.46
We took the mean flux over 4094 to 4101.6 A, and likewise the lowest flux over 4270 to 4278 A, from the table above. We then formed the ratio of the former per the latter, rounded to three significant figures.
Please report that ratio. 1.17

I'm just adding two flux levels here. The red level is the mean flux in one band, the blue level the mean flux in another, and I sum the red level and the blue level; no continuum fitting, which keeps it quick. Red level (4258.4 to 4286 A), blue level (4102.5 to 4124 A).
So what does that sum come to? 2.68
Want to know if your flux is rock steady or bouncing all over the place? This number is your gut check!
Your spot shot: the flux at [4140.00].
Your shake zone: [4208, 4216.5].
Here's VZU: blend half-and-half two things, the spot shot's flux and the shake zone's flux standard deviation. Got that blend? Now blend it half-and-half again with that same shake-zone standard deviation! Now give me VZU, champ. 0.53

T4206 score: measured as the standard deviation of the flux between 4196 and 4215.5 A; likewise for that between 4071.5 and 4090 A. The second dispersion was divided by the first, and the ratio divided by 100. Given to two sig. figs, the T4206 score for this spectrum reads 0.023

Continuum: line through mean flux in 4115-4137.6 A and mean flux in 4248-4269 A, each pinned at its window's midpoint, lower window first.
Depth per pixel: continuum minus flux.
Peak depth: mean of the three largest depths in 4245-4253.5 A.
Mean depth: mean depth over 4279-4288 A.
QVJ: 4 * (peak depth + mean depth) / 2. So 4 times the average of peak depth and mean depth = 1.0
